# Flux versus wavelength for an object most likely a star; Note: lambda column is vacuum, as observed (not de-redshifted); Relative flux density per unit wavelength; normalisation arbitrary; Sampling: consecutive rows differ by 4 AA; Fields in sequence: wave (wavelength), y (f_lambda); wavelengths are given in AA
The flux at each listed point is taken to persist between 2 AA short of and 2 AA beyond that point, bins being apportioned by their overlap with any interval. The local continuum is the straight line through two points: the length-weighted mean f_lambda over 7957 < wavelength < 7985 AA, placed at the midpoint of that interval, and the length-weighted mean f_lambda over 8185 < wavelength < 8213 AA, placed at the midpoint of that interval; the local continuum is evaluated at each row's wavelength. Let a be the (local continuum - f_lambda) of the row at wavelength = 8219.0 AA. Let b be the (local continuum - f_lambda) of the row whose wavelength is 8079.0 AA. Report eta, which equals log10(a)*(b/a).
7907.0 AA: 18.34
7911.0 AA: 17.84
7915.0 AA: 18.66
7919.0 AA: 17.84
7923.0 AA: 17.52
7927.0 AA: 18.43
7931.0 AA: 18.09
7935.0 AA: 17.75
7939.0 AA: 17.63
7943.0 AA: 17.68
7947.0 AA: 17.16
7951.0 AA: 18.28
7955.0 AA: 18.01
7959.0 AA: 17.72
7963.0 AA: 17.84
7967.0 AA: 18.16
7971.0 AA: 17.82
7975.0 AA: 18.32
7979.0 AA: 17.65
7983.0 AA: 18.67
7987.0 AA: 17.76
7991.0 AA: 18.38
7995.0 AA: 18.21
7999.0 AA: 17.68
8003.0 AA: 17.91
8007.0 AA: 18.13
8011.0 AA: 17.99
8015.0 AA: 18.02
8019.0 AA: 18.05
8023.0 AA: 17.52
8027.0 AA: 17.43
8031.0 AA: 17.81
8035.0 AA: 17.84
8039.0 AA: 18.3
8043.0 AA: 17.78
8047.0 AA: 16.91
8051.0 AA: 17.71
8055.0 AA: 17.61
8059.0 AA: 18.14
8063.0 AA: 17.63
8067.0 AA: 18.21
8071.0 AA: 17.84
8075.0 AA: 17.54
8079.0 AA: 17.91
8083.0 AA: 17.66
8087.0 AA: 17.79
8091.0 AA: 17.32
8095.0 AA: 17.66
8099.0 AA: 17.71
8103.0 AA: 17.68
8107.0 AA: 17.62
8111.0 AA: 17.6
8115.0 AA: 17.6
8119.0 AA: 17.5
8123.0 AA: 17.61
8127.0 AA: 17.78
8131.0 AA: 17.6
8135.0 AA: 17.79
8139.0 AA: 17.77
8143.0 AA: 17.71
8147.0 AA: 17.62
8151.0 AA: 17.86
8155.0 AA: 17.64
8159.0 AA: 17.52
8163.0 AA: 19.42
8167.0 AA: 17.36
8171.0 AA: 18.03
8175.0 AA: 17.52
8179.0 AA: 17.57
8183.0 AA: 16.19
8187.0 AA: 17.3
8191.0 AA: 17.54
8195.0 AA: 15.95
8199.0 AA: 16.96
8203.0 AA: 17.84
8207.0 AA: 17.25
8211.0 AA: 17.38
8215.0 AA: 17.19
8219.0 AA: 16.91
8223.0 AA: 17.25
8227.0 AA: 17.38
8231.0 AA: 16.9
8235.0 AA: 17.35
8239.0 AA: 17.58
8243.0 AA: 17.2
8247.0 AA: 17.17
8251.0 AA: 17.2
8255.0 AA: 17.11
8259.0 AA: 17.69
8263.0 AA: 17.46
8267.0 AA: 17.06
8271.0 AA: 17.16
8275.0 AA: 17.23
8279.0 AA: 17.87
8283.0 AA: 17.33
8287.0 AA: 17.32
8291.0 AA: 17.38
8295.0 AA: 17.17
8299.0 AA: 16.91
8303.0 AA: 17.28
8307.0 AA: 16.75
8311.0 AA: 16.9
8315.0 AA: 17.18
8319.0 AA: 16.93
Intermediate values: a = 0.19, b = -0.29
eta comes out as 1.1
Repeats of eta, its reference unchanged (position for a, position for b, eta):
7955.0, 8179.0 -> 4.8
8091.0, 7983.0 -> 1.6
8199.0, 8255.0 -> 0.5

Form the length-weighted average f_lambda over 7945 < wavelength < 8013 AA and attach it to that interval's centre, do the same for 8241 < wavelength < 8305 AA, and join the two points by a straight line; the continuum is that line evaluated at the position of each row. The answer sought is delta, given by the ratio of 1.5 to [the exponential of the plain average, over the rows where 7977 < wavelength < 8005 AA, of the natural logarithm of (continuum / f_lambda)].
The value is 1.51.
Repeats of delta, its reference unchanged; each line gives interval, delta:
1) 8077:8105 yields 1.50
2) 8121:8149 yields 1.51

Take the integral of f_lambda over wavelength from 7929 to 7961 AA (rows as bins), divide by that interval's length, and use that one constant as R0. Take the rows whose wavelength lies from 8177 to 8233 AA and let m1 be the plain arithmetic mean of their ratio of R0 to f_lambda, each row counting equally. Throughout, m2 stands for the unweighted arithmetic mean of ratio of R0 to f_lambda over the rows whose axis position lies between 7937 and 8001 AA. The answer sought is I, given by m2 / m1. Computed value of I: 0.954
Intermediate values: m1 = 1.04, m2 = 0.99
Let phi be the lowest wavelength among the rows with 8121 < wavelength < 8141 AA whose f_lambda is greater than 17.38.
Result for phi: 8123.0 AA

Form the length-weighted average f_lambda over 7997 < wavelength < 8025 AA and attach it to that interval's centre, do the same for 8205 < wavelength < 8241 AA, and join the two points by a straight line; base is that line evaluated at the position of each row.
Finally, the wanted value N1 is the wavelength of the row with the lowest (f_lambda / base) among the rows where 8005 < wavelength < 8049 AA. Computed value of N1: 8047.0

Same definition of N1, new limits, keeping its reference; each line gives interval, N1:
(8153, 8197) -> 8195.0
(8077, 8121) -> 8091.0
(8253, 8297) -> 8267.0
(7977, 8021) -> 7979.0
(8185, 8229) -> 8195.0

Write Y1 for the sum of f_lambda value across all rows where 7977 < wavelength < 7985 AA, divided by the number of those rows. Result 18.16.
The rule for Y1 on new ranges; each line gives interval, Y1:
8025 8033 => 17.62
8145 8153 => 17.74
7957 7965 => 17.78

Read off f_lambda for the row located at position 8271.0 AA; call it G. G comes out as 17.16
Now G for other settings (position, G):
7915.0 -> 18.66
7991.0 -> 18.38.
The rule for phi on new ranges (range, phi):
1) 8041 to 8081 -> 8043.0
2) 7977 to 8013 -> 7979.0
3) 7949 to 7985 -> 7951.0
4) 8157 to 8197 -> 8159.0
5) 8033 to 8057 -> 8035.0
